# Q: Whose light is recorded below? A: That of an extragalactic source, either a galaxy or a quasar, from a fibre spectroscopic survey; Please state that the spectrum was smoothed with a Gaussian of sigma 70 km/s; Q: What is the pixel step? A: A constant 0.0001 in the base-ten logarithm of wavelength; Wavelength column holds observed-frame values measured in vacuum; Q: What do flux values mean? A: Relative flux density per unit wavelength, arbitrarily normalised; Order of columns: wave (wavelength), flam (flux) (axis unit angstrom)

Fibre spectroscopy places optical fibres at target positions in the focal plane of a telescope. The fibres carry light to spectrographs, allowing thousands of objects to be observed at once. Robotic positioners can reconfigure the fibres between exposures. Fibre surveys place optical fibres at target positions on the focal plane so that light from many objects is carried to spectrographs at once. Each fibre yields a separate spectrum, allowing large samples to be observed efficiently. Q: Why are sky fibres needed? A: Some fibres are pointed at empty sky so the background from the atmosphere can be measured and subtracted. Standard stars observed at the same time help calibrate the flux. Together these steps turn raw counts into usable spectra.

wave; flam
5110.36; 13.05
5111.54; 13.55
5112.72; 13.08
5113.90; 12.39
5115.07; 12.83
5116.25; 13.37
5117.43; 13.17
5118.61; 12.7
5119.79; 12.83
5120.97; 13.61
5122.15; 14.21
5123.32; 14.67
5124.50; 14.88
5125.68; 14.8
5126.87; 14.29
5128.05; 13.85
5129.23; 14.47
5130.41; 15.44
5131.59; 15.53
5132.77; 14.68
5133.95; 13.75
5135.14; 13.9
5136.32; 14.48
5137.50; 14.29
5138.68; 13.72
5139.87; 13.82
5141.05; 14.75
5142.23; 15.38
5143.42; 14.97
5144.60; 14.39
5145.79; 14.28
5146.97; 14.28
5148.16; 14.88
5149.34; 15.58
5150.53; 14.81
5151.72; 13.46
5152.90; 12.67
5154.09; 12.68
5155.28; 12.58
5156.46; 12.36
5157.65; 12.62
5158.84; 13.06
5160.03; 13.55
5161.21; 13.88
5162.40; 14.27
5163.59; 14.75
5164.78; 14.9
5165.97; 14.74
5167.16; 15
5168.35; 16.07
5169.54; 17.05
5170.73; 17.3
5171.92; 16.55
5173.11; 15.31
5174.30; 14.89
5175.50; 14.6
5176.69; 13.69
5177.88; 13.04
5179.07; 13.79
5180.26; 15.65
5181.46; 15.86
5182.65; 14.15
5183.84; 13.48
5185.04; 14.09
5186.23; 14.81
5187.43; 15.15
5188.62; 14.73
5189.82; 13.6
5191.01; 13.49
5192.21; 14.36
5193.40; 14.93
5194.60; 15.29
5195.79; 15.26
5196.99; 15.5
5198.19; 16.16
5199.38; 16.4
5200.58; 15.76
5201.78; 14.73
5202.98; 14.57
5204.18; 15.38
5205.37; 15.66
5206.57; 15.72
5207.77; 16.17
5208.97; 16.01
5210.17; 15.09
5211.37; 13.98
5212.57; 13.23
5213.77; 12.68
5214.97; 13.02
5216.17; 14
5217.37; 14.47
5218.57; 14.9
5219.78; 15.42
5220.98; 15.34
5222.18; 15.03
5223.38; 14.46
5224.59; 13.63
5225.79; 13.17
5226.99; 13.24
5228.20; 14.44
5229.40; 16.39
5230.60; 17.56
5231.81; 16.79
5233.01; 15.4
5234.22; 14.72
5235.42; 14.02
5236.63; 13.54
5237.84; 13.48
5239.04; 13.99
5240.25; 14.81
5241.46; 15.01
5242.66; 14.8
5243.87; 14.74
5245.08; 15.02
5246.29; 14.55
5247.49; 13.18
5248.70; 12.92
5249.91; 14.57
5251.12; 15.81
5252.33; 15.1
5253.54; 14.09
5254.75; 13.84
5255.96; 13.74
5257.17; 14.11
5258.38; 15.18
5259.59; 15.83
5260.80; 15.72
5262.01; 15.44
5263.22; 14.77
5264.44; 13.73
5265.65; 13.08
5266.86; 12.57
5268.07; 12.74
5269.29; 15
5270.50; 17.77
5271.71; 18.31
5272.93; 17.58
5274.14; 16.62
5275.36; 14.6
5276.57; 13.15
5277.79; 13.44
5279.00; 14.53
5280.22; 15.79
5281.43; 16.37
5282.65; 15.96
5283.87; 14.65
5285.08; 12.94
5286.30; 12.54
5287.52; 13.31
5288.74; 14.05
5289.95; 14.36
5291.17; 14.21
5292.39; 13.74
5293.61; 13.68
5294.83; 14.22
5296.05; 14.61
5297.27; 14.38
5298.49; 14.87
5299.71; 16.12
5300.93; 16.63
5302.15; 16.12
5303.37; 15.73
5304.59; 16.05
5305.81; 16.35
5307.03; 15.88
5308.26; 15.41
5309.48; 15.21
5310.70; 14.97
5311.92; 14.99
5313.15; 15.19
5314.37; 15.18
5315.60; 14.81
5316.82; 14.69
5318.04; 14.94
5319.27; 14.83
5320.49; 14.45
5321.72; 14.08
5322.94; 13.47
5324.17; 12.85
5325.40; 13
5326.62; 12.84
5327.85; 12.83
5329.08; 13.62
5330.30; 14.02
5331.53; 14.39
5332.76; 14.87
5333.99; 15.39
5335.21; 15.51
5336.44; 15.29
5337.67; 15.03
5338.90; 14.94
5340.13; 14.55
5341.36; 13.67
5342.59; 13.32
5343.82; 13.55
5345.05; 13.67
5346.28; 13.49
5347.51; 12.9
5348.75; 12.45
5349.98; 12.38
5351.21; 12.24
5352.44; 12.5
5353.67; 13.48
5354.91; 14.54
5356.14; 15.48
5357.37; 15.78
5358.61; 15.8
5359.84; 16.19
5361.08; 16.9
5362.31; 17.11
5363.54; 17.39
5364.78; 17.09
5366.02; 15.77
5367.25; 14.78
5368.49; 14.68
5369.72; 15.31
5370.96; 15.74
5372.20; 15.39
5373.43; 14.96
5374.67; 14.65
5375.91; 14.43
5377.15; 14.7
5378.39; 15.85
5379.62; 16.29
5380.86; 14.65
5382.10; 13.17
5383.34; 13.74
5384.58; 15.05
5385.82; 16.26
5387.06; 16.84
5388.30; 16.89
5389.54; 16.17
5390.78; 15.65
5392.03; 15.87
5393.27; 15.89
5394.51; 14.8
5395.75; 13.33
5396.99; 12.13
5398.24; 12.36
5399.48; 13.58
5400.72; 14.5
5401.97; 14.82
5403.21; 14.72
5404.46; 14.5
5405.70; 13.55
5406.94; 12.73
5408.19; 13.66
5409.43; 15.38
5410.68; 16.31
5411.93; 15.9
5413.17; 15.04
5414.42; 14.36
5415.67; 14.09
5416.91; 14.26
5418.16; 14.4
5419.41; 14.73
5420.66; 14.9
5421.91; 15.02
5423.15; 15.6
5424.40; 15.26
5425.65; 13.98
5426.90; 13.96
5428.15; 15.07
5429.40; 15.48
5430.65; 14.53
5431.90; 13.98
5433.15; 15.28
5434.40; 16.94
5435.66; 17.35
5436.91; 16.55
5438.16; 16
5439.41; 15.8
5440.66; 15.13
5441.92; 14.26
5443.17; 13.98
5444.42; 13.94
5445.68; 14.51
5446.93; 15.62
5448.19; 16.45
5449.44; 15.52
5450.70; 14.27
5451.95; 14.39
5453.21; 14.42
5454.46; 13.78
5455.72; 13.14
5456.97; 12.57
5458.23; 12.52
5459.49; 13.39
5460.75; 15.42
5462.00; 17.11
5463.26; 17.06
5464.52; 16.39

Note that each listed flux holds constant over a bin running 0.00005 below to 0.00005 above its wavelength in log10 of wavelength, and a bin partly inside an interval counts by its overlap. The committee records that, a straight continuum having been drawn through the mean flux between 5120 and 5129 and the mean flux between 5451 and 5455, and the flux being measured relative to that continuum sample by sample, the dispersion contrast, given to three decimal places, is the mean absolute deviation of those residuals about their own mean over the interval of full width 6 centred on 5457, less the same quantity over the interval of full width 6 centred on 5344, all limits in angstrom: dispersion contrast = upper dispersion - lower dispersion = 0.320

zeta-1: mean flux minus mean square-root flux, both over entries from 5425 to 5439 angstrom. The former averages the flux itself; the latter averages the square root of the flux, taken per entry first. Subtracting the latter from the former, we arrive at 11.5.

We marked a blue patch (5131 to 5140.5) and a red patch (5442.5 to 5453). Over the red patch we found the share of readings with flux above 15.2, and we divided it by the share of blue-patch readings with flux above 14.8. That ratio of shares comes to 3.0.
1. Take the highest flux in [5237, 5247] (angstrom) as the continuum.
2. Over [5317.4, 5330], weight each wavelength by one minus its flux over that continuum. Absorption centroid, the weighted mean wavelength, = 5325.3 angstrom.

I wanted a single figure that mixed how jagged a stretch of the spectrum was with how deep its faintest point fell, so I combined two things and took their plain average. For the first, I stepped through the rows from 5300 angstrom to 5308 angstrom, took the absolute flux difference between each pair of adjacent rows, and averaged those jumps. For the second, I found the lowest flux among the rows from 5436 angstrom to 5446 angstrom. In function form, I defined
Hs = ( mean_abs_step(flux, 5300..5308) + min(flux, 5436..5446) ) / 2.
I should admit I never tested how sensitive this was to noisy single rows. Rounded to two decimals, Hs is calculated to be 7.17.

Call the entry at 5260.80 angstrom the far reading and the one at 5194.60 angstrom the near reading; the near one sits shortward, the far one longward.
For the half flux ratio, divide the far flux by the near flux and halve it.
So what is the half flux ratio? 0.51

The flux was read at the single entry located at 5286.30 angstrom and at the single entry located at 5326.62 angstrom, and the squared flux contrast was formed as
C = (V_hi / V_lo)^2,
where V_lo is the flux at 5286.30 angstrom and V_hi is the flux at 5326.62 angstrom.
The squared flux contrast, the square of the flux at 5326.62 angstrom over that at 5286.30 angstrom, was 1.05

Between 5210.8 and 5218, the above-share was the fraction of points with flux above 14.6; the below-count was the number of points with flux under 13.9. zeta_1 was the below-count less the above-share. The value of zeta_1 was 3.0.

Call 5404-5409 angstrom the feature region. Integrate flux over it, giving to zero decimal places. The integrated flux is 68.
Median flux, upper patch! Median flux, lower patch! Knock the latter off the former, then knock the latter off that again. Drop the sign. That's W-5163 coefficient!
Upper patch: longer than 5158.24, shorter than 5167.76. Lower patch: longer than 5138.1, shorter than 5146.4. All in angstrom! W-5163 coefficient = 14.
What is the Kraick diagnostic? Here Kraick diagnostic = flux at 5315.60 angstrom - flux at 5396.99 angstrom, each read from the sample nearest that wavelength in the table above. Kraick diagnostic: 2.7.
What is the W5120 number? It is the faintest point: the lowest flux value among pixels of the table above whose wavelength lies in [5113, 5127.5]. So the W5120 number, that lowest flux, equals 12.39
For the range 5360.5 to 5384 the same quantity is 13.17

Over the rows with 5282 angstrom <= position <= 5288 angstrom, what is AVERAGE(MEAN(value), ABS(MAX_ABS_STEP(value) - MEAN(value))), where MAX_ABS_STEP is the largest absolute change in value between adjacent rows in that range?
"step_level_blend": 13.0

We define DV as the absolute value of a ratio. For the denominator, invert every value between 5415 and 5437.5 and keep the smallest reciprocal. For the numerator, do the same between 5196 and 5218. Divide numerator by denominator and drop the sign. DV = 1.06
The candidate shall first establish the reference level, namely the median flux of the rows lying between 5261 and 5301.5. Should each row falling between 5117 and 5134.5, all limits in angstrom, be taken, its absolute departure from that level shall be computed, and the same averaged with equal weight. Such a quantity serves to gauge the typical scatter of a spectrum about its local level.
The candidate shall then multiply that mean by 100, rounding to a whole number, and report 71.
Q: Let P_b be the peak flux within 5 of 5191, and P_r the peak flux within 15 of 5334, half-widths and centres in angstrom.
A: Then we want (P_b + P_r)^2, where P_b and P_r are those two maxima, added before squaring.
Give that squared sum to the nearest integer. 949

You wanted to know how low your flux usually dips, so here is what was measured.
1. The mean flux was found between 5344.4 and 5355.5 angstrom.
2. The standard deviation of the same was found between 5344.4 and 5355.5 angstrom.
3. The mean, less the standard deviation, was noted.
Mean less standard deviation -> 12.3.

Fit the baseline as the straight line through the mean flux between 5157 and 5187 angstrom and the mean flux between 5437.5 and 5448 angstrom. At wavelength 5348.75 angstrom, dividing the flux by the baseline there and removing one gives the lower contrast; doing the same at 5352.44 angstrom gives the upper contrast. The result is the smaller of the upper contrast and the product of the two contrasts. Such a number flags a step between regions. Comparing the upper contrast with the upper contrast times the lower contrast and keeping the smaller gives -0.16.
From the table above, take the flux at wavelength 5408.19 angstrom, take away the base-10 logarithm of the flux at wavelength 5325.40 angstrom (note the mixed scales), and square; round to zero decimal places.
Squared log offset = 157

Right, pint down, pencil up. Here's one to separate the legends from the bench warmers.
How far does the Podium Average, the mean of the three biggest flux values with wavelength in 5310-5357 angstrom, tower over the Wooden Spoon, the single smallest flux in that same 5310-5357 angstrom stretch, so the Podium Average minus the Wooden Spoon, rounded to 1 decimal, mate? 3.2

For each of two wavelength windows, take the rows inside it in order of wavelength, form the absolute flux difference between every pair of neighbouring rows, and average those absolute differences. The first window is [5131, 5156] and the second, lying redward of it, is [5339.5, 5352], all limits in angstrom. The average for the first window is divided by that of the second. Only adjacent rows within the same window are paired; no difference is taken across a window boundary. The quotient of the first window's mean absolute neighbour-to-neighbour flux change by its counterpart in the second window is 1.5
